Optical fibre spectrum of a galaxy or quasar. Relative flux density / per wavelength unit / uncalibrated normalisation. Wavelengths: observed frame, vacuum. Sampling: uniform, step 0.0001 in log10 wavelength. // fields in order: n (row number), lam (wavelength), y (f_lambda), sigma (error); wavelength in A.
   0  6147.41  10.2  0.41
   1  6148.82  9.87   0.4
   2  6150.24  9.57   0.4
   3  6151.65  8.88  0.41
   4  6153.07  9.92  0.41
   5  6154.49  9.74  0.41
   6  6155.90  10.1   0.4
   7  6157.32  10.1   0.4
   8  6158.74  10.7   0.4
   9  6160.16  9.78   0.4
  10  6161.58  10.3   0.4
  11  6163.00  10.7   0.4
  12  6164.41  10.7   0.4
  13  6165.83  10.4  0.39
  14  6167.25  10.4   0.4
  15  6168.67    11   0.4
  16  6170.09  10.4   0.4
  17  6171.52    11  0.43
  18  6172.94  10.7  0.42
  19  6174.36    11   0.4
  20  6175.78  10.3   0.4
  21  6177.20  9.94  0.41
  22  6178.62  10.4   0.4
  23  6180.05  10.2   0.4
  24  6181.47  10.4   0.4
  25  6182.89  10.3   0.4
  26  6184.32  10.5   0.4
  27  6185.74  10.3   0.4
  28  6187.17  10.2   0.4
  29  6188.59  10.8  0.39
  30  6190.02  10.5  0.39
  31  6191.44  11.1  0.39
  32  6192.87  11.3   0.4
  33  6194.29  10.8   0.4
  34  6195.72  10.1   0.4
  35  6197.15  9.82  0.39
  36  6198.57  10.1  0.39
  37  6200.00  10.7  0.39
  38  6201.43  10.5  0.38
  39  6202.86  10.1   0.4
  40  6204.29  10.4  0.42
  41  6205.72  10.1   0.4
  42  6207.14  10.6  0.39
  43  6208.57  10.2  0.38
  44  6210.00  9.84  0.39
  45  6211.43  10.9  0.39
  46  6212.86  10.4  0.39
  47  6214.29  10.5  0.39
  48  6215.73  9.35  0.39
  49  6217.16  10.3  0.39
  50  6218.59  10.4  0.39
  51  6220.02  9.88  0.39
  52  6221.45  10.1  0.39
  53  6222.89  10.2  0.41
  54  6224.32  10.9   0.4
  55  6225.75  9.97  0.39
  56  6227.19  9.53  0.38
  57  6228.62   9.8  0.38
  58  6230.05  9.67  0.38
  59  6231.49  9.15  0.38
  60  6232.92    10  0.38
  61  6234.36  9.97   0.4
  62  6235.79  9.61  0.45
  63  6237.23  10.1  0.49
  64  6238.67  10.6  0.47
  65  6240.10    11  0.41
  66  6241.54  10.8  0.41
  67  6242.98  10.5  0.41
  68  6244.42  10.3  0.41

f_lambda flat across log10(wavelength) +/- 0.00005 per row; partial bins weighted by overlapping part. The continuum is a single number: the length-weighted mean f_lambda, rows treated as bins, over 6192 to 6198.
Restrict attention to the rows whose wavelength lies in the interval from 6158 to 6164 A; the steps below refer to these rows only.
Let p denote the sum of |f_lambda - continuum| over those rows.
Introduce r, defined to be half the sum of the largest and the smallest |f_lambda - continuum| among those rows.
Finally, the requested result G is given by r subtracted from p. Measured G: 0.86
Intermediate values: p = 1.32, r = 0.46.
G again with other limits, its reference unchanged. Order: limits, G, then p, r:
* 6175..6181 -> 0.87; 1.22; 0.34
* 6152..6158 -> 1.60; 2.20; 0.59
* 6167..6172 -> 0.90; 1.20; 0.30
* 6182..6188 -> 0.59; 0.76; 0.16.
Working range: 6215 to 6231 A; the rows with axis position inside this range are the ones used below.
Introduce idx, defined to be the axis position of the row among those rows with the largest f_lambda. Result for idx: 6224.32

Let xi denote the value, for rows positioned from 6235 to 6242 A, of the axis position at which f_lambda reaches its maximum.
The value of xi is 6240.10 A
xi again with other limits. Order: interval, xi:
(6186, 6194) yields 6192.87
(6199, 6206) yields 6200.00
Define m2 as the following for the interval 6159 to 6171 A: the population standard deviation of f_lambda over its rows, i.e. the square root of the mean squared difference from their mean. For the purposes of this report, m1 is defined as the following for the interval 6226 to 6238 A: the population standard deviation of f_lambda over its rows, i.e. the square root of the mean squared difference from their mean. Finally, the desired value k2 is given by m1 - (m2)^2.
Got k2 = 0.18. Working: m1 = 0.289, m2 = 0.336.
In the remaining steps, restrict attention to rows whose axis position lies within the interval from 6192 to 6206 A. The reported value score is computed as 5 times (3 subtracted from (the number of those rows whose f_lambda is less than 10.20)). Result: 10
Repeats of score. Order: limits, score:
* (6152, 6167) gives 10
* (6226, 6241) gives 25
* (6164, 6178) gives -10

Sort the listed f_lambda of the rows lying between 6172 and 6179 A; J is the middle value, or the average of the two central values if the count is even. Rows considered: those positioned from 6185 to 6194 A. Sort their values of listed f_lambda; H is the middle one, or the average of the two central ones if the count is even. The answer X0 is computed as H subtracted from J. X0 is -0.25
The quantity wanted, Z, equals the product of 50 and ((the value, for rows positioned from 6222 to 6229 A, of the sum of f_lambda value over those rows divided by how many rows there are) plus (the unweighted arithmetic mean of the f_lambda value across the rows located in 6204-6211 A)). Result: 1015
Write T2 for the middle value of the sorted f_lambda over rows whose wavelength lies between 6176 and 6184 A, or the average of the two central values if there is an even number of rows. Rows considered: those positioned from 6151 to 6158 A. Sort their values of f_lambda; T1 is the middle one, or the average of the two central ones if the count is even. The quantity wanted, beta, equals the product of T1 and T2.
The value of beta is 102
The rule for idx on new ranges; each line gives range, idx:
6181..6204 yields 6192.87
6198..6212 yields 6211.43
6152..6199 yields 6192.87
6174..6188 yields 6174.36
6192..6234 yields 6192.87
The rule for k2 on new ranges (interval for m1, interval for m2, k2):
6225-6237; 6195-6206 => 0.20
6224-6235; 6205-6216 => 0.27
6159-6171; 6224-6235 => 0.11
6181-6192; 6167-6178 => 0.14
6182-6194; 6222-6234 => 0.14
